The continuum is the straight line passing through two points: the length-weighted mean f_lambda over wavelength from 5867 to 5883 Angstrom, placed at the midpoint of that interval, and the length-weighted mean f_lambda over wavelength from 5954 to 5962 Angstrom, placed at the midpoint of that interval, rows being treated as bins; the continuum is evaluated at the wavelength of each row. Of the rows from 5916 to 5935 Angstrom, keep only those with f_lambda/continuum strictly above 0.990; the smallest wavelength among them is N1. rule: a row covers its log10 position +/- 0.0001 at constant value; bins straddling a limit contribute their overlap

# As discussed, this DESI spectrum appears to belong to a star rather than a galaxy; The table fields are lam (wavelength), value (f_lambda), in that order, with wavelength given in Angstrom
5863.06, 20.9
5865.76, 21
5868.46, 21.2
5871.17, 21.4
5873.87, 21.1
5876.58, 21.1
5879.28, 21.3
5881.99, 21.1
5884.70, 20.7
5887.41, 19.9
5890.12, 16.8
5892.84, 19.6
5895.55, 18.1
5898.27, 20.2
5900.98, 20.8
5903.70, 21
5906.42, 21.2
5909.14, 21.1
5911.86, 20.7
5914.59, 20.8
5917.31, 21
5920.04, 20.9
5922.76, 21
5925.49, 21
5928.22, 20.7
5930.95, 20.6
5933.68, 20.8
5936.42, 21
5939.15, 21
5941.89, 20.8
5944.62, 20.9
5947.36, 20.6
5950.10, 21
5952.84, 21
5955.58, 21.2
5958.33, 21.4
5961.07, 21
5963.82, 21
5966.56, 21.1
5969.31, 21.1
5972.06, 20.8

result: 5917.31 Angstrom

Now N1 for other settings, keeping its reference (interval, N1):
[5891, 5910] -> 5903.70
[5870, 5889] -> 5871.17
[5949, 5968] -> 5950.10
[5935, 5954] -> 5936.42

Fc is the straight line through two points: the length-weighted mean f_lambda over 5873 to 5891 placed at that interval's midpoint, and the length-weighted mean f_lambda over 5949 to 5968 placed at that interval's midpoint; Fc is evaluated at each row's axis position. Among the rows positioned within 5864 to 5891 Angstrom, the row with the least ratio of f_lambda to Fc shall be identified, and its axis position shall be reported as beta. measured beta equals 5890.12 Angstrom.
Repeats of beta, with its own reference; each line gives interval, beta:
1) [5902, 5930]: 5928.22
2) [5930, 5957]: 5947.36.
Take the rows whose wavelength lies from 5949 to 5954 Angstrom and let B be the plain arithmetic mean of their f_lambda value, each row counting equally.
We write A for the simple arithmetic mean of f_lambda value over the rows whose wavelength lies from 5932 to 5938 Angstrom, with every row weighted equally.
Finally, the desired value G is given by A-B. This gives -0.10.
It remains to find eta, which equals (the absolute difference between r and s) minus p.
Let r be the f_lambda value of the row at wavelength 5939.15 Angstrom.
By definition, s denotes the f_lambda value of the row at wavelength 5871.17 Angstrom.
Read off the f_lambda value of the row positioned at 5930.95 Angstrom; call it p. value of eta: -20.2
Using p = 20.6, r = 21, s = 21.4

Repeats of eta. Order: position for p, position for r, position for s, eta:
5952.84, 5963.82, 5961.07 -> -21.0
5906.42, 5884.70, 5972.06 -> -21.1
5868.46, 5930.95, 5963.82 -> -20.8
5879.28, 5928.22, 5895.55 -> -18.7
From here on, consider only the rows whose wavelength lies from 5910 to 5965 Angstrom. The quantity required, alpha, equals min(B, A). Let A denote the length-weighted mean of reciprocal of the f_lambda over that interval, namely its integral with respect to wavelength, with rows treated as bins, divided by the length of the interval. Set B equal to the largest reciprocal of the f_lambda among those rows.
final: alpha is 0.0478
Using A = 0.0478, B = 0.049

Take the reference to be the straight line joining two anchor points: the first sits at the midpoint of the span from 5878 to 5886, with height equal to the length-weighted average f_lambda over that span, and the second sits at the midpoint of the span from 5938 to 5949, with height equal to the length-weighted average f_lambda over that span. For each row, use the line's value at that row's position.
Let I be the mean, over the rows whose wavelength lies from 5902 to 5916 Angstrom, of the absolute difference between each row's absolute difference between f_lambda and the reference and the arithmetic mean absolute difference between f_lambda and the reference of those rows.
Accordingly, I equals 0.064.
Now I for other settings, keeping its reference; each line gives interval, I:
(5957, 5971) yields 0.105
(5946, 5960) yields 0.150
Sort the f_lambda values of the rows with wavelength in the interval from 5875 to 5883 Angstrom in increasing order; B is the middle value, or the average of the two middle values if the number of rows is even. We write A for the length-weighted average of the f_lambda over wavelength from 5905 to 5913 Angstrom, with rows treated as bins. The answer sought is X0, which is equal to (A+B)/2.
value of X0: 21.1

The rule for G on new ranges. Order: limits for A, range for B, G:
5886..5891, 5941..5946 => -2.50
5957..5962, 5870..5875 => -0.05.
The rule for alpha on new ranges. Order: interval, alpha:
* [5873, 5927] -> 0.0490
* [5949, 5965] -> 0.0474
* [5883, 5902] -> 0.0517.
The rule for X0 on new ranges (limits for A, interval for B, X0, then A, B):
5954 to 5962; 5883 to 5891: 20.6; 21.2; 19.9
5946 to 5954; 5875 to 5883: 21.0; 20.9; 21.1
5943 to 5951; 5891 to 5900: 20.2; 20.8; 19.6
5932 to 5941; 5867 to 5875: 21.1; 20.9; 21.2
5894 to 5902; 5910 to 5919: 20.2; 19.7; 20.8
